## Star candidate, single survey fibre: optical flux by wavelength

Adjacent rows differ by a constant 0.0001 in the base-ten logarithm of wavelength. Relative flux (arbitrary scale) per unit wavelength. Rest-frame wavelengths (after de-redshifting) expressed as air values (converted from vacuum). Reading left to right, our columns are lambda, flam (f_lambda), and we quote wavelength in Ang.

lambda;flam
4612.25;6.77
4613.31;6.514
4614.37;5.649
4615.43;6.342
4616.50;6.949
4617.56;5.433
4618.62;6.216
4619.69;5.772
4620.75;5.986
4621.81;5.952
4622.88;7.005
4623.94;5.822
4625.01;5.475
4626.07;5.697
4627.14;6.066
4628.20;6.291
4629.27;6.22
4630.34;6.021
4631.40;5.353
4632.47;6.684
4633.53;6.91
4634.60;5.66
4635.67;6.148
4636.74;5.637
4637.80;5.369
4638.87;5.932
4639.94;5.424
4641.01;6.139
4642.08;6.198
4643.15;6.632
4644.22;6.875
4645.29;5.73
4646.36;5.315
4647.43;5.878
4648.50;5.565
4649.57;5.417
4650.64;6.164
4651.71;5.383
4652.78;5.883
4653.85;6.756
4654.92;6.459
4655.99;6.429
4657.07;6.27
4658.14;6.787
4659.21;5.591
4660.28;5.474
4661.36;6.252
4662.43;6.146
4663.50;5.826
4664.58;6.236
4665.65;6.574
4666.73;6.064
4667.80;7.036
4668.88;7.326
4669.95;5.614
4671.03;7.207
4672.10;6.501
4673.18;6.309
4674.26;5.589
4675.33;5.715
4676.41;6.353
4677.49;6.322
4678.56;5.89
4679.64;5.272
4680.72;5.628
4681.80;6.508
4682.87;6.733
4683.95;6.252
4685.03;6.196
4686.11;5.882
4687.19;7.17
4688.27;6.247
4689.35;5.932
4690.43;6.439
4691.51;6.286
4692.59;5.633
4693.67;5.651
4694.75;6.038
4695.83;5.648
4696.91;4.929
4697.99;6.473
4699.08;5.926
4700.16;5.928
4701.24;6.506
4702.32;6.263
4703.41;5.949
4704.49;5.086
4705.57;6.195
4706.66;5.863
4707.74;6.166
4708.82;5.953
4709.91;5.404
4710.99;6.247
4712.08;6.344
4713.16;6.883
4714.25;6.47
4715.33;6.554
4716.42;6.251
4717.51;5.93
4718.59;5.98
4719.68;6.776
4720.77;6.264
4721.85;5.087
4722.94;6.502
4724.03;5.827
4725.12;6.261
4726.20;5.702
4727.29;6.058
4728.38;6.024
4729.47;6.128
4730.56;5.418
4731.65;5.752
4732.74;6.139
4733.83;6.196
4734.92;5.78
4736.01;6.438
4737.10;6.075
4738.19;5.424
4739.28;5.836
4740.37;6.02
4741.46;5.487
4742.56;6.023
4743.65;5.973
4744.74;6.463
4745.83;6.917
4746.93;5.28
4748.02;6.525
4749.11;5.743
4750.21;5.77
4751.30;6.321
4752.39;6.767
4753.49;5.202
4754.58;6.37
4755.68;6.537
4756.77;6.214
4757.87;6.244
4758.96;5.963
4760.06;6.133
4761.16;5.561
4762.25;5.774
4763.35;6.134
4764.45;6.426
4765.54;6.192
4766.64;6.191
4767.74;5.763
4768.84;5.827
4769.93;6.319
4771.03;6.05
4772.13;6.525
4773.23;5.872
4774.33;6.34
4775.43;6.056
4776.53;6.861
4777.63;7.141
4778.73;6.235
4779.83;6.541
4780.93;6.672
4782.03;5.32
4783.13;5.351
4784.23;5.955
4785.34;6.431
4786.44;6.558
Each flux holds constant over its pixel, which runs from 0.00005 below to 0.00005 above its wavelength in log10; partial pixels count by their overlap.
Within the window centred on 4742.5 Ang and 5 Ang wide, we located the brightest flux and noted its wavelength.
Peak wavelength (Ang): 4744.74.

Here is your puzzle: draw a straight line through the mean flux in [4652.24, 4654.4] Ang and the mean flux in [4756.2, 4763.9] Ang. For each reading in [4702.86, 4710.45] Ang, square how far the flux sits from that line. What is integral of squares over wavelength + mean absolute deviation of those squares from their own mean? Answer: 2.4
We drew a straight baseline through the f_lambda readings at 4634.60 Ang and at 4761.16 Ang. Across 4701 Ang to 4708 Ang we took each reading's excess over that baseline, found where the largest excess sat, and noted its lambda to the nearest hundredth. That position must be 4701.24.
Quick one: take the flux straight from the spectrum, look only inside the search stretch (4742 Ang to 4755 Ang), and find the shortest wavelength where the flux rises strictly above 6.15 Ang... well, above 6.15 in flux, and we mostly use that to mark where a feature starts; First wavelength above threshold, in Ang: 4744.74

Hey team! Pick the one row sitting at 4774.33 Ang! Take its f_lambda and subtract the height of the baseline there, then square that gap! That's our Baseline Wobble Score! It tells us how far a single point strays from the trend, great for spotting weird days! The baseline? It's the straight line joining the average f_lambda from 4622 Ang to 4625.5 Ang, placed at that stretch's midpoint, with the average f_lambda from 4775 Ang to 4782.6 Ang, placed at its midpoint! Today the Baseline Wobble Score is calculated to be 0.00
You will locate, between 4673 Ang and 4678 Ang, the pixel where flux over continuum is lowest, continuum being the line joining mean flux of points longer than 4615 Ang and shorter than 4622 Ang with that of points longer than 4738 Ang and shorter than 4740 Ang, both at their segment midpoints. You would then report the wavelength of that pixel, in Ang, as 4674.26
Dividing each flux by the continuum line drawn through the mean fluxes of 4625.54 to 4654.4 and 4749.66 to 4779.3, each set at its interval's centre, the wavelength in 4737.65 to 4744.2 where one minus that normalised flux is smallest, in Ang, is 4740.37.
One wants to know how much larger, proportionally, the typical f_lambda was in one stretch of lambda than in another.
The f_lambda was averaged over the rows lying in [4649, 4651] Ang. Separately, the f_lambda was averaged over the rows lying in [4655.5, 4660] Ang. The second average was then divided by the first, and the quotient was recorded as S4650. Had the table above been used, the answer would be 1.08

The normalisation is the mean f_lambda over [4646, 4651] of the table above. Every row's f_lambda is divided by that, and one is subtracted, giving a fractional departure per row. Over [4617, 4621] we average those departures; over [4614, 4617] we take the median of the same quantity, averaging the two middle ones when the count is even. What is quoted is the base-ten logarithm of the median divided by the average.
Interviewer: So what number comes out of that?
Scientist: 0.56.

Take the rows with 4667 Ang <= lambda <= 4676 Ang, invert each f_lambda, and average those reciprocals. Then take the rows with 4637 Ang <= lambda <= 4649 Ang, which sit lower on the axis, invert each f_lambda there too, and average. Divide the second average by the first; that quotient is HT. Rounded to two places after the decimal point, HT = 1.08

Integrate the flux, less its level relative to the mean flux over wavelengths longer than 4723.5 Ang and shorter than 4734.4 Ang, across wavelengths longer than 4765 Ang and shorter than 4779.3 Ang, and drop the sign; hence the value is 4.4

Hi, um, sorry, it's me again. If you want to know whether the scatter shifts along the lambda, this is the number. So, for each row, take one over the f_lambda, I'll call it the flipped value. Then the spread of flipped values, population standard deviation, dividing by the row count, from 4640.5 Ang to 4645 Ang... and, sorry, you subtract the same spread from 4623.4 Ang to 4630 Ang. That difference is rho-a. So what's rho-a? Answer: -0.001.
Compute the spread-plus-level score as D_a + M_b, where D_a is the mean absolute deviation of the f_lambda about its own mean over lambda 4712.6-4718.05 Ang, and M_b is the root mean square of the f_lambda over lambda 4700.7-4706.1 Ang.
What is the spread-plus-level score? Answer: 6.28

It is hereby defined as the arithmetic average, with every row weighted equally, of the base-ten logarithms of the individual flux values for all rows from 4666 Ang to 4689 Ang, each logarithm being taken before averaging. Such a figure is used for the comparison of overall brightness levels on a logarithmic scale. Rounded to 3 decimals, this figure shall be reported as 0.796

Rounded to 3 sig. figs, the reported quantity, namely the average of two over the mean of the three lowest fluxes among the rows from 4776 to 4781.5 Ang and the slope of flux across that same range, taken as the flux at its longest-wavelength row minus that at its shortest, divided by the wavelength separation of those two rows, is 0.133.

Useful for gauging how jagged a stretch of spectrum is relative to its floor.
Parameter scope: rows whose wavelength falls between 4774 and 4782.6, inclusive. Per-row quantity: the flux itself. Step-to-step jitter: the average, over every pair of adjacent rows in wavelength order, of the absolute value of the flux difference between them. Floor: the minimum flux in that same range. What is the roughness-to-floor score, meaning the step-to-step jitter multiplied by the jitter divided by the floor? 0.06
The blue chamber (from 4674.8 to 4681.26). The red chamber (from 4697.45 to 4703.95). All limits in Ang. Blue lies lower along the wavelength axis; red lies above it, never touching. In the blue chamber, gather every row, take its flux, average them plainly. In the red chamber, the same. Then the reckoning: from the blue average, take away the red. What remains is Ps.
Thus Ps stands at -0.31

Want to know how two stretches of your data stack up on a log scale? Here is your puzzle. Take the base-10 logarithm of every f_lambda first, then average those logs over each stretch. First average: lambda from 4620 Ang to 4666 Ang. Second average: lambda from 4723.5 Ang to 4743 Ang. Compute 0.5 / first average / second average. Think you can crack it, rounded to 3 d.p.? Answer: 0.831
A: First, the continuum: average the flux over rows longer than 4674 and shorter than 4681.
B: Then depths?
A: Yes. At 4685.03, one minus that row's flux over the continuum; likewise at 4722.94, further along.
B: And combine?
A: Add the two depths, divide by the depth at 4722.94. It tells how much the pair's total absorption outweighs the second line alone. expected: 1.5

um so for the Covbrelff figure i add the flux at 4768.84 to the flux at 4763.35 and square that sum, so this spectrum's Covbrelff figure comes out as 143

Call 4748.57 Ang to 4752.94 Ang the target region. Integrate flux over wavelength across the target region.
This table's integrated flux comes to 26.9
